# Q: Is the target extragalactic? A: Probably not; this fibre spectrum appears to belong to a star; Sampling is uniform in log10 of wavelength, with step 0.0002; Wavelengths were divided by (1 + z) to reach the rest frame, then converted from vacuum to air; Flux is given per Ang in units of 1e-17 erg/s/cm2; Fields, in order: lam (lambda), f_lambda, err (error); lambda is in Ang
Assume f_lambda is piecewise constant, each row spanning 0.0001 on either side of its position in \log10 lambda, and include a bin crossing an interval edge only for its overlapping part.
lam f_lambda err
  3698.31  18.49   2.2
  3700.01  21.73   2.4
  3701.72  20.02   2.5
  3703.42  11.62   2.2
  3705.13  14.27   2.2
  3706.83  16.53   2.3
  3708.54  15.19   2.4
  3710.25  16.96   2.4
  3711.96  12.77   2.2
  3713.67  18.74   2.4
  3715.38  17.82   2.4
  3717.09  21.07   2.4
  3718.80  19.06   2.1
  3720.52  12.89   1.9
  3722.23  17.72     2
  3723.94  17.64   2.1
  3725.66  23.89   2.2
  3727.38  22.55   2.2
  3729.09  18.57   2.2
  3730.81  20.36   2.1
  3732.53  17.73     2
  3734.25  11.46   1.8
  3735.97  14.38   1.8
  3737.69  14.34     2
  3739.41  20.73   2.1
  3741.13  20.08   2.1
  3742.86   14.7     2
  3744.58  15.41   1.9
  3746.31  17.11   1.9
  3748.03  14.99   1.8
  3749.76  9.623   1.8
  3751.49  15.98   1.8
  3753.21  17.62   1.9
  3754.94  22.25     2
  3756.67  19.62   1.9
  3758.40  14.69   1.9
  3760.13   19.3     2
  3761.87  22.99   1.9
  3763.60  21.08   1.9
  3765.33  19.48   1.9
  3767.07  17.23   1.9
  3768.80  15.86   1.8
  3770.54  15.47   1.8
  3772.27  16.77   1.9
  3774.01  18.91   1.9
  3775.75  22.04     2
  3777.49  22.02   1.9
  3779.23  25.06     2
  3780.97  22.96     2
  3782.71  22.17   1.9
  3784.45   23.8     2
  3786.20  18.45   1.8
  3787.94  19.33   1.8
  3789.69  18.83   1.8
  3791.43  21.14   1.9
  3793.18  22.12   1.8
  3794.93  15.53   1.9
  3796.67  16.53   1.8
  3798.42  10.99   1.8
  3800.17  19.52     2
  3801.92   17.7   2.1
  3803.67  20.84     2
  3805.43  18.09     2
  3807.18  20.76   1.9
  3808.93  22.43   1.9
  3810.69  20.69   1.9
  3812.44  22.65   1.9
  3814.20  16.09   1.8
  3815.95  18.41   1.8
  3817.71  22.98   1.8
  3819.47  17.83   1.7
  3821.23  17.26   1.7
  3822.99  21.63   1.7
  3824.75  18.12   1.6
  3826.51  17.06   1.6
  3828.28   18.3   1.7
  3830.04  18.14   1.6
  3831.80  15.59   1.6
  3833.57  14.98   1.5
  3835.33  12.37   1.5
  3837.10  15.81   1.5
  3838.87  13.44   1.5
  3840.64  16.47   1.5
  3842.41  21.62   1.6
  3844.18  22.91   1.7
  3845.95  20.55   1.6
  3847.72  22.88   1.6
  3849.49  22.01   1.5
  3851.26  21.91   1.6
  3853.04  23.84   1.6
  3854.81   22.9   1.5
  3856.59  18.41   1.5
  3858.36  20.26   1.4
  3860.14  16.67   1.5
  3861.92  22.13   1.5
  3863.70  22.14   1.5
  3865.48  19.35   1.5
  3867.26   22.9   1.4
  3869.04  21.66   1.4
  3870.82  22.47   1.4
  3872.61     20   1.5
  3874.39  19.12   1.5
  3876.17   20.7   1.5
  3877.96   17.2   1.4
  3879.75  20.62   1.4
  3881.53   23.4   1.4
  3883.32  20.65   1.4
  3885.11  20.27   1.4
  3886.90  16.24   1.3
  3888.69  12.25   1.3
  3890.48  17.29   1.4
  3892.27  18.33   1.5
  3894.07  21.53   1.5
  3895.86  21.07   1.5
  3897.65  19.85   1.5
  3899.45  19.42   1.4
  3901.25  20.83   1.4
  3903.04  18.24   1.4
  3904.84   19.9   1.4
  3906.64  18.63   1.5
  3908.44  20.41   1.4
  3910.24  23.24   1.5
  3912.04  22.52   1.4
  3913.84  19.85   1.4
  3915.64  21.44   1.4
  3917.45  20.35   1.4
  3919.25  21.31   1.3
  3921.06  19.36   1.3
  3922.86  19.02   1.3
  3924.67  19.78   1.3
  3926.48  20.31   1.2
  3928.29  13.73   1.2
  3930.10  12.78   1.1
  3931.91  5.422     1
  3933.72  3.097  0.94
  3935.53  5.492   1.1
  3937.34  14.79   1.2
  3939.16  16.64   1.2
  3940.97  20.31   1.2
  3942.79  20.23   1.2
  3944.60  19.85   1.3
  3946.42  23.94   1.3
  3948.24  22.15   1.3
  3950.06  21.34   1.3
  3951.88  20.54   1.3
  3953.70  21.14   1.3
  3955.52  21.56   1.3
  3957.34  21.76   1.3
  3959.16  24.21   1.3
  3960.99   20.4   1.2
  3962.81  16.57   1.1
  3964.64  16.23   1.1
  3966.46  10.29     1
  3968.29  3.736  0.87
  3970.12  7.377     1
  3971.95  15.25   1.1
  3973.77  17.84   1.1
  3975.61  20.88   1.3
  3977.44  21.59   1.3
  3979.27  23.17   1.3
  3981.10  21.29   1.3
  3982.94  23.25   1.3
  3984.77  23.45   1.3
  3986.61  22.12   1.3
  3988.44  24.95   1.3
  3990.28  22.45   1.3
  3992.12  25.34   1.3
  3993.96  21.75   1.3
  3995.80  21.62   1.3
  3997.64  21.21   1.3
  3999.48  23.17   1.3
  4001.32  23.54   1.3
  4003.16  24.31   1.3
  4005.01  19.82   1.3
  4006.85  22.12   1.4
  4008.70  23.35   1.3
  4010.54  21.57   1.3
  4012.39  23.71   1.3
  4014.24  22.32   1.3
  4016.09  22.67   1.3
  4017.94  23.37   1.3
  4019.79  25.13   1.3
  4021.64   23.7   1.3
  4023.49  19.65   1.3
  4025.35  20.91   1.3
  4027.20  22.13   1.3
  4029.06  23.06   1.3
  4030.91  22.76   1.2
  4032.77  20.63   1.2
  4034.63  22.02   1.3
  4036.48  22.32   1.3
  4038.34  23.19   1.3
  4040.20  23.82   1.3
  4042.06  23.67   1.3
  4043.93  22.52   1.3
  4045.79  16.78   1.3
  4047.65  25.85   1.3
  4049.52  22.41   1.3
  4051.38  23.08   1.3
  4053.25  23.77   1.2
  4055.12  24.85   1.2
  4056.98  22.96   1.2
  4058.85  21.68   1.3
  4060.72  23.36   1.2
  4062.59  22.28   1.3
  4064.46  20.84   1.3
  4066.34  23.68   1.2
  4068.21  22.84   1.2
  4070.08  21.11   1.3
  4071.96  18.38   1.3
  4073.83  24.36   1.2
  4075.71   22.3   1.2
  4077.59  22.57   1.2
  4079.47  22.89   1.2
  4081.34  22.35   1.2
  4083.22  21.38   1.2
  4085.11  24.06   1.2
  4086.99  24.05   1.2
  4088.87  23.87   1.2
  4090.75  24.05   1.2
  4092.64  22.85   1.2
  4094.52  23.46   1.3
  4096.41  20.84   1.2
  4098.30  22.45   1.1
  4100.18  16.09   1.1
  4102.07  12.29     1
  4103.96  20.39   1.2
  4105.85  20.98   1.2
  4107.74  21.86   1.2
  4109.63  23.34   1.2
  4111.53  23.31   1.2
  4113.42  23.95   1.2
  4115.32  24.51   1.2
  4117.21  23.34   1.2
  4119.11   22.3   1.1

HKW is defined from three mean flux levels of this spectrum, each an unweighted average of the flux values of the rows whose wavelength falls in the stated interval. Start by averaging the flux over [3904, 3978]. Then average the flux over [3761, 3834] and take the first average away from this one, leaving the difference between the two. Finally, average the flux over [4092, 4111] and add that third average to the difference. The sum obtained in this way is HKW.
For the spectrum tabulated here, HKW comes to 22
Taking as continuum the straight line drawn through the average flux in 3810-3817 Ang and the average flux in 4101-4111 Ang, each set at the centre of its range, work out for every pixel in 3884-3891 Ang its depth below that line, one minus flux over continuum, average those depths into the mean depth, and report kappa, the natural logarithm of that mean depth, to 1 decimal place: -1.9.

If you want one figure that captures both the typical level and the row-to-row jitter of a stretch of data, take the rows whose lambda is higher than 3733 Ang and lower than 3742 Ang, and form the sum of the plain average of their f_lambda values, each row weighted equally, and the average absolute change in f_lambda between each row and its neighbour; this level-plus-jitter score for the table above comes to 19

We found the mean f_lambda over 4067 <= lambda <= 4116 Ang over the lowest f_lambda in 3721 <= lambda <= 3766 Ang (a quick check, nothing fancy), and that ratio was 2.3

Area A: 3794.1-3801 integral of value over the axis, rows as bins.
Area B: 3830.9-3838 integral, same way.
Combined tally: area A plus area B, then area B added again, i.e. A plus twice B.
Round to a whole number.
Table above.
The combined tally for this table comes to 317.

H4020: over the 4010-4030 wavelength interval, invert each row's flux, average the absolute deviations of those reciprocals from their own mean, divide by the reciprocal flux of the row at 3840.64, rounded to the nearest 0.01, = 0.04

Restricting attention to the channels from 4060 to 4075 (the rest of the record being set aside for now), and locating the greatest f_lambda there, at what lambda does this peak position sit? 4073.83 Ang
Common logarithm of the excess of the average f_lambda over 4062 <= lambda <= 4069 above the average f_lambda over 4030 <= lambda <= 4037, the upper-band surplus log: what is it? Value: -0.3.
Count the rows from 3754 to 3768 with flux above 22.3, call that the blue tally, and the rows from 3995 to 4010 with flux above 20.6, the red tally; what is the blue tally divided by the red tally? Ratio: 0.14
